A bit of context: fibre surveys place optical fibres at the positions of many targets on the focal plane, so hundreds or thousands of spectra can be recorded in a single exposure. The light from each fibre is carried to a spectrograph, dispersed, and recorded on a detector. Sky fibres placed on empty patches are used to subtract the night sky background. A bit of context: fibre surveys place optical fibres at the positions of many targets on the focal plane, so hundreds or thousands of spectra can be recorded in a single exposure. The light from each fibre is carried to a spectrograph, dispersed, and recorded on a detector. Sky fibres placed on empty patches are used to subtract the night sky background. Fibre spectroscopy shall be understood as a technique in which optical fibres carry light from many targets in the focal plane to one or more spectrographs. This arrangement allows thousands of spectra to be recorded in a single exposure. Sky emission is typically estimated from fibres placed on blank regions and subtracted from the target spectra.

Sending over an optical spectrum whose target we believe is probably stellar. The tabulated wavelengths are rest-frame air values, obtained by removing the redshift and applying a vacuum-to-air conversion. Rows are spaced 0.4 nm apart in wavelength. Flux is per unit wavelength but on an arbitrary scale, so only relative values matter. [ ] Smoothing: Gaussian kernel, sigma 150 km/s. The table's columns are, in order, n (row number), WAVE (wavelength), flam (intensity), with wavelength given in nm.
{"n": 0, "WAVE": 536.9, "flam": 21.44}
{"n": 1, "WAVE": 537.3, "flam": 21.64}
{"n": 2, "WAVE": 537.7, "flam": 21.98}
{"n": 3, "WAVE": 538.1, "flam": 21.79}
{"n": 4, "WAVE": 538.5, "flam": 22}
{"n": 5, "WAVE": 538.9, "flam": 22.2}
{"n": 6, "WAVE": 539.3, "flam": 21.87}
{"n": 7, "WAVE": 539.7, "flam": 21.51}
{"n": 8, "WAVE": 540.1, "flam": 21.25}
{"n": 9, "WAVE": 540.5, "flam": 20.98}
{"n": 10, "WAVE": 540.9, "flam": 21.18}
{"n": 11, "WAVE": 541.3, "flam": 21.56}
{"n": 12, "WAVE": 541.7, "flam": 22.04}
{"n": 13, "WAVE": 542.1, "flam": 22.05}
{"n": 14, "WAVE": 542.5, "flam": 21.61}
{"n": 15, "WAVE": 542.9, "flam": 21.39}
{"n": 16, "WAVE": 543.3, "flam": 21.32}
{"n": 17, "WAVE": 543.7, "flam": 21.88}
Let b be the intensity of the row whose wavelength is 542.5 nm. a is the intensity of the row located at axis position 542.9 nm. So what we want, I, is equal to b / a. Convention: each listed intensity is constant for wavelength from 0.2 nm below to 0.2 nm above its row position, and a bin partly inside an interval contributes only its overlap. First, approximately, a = 21.39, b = 21.61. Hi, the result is 1.01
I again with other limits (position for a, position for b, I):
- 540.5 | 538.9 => 1.06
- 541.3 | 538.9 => 1.03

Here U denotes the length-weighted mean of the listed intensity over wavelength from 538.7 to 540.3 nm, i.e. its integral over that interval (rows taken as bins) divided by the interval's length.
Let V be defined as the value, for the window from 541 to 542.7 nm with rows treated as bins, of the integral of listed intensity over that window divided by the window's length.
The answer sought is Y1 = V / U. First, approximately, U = 21.7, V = 21.8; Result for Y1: 1.00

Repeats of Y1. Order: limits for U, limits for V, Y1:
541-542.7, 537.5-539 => 1.01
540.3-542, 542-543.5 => 1.00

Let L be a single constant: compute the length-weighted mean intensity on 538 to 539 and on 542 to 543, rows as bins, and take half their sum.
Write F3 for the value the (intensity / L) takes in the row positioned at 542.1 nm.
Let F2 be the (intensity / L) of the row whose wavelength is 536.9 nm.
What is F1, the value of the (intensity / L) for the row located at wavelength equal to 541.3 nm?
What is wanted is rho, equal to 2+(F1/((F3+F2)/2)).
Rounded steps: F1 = 0.99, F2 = 0.98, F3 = 1.01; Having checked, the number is 2.99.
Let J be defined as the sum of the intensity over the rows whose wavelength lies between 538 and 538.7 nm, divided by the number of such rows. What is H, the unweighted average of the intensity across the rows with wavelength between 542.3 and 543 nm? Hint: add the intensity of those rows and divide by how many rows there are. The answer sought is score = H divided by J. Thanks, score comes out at 0.98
